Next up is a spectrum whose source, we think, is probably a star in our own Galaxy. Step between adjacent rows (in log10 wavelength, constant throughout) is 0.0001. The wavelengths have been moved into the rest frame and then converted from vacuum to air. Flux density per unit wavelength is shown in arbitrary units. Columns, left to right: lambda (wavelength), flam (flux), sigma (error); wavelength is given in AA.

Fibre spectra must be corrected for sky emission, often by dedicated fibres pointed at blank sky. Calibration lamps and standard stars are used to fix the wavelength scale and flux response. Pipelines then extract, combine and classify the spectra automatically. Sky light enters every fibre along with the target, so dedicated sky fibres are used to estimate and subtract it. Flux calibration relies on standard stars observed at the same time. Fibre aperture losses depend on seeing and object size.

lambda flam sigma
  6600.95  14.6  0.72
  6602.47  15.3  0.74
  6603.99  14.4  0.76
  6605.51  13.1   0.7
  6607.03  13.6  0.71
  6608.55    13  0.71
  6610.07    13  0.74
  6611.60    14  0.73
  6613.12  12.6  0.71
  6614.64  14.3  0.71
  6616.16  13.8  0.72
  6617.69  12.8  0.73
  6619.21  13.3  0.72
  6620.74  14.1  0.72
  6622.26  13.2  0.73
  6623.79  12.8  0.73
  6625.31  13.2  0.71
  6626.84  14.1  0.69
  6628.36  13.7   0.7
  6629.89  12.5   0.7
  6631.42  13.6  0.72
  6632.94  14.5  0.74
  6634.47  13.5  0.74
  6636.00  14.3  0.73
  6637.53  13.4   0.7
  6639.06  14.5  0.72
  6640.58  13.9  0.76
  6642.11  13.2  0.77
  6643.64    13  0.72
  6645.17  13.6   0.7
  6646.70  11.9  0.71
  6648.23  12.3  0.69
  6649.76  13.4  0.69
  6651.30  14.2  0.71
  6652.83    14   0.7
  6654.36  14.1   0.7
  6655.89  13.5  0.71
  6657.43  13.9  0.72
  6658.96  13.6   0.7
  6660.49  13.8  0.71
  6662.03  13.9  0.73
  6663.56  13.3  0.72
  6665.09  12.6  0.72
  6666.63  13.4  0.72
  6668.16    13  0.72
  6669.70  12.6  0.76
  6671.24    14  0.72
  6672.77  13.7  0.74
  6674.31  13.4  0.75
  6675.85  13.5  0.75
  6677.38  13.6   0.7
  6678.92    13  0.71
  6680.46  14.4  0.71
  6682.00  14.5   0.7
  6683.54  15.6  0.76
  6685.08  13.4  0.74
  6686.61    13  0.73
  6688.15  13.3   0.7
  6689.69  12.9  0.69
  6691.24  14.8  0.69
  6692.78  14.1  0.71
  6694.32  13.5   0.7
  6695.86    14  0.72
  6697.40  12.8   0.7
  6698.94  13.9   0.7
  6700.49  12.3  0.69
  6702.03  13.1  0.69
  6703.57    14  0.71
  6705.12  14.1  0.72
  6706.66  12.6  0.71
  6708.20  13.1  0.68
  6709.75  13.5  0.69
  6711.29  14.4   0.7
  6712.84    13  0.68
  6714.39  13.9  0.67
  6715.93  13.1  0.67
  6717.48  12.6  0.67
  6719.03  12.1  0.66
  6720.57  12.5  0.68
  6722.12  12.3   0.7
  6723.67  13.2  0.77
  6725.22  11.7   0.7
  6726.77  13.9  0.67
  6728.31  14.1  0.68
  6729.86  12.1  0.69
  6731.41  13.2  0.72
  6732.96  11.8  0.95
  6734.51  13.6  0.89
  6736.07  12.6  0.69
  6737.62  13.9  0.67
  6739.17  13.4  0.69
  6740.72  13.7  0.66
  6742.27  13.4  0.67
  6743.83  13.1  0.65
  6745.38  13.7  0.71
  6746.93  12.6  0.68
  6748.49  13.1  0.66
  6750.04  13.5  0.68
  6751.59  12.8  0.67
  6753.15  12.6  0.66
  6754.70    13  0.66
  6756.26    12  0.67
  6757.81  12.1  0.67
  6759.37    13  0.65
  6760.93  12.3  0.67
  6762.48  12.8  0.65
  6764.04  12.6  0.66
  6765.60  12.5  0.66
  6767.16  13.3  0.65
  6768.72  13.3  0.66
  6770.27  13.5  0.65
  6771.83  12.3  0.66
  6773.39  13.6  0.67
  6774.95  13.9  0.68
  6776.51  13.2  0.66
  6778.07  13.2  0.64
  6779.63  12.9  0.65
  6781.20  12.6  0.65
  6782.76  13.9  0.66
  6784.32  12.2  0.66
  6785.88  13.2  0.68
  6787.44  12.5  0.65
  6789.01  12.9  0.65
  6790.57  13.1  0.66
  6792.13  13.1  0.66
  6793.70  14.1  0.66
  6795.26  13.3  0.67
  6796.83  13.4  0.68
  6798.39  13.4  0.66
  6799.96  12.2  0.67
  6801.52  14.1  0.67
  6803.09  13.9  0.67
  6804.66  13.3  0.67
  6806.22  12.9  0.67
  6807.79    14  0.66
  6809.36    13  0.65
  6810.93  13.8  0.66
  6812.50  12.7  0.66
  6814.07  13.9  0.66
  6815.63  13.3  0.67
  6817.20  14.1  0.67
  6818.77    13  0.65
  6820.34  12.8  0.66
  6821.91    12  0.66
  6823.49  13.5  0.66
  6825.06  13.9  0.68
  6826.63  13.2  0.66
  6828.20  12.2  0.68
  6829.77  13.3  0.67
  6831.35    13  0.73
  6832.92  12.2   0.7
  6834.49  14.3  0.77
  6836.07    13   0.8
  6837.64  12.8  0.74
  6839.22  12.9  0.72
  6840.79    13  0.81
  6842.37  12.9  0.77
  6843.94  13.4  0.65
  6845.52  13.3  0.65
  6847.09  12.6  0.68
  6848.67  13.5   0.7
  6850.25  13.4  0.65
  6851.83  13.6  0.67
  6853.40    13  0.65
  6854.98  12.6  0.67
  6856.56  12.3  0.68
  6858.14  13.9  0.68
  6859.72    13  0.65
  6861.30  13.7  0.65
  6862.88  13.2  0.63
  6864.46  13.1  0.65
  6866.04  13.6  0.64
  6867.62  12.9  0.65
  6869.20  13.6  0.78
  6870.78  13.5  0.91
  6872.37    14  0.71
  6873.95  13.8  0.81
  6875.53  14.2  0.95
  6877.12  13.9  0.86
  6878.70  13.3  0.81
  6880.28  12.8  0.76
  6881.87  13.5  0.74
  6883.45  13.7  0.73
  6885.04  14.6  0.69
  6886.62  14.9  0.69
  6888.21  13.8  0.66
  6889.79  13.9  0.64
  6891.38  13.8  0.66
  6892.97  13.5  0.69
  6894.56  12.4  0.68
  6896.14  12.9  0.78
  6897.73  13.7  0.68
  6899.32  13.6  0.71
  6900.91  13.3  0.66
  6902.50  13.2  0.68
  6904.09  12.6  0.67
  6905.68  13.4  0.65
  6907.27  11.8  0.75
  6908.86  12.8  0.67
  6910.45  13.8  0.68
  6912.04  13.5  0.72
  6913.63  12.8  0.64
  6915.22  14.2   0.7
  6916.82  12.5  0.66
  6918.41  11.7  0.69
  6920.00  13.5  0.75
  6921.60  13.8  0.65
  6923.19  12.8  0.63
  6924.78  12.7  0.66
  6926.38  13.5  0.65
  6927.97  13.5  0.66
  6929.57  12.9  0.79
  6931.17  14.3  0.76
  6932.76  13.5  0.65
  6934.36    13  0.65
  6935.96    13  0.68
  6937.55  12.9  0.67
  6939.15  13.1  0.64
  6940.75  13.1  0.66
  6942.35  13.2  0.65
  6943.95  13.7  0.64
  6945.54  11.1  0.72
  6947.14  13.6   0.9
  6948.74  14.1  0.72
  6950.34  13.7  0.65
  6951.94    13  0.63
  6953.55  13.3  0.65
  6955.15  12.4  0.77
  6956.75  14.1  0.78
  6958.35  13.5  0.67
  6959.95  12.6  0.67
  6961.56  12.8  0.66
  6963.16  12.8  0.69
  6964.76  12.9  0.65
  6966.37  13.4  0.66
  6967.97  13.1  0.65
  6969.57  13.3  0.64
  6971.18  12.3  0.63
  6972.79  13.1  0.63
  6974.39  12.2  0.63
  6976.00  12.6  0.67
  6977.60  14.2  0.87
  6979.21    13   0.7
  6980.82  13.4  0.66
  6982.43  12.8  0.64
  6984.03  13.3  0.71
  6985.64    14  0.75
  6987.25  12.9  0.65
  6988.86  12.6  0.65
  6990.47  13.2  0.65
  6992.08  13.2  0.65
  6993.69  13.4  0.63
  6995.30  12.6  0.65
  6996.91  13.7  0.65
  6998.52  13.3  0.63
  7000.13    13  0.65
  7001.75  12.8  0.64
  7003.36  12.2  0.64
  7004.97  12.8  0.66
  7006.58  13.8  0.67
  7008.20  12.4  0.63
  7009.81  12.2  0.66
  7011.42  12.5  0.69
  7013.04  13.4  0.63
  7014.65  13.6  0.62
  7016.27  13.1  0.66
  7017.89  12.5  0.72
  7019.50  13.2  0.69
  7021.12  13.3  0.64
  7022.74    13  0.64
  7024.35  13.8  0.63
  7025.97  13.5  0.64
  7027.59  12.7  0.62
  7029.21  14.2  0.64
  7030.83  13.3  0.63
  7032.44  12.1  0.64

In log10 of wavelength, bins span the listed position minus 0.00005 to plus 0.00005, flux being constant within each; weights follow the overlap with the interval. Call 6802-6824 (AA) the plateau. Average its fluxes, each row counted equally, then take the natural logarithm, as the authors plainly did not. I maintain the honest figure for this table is 2.588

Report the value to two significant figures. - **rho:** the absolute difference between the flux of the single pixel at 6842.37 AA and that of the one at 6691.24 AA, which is 1.9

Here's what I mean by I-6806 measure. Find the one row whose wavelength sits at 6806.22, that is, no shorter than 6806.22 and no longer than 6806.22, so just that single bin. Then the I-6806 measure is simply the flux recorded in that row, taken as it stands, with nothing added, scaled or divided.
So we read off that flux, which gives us 12.9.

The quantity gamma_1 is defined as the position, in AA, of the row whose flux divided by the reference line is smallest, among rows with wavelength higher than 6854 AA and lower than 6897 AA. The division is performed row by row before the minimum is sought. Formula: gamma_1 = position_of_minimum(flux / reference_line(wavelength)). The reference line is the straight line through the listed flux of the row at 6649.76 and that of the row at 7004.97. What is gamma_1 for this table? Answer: 6856.56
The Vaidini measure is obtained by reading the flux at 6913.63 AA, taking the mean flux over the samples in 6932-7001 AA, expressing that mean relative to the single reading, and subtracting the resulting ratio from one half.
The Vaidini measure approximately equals -0.52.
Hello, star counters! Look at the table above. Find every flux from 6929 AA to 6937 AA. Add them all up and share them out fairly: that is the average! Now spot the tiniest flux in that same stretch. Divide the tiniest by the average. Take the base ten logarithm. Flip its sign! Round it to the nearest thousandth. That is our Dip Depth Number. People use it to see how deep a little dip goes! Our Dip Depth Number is 0.015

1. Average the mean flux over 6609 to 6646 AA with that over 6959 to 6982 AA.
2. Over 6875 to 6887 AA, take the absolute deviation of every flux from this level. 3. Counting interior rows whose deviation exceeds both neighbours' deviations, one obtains 1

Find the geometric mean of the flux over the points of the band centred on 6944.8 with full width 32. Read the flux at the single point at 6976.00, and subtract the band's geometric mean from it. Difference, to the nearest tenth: -0.6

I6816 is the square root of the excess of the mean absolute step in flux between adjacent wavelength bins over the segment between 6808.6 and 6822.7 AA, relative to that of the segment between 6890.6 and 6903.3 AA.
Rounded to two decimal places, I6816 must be 0.61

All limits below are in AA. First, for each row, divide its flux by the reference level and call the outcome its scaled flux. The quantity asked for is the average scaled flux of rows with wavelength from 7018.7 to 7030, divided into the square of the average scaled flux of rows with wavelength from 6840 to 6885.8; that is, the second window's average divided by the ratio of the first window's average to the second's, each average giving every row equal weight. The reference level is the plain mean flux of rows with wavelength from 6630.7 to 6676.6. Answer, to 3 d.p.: 0.989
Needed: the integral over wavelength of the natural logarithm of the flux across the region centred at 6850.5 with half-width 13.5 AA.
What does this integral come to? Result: 69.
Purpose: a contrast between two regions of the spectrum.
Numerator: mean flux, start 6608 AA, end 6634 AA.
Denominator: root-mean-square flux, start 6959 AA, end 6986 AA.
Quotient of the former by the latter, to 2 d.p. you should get 1.03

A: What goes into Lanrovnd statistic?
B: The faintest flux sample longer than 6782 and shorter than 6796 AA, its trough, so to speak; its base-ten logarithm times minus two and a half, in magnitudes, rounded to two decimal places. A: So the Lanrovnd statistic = -2.72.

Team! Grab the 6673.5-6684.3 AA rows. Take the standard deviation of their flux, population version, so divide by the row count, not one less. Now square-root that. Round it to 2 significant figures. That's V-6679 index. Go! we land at 0.91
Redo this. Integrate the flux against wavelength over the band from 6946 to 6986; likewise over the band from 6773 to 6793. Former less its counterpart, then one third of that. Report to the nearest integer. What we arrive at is 88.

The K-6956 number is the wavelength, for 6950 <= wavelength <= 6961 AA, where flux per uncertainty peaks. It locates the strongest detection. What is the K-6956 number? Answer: 6950.34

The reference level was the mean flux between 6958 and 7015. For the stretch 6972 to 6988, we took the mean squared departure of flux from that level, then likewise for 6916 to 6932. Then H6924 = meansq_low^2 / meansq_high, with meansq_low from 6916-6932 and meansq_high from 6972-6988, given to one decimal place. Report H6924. 0.7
